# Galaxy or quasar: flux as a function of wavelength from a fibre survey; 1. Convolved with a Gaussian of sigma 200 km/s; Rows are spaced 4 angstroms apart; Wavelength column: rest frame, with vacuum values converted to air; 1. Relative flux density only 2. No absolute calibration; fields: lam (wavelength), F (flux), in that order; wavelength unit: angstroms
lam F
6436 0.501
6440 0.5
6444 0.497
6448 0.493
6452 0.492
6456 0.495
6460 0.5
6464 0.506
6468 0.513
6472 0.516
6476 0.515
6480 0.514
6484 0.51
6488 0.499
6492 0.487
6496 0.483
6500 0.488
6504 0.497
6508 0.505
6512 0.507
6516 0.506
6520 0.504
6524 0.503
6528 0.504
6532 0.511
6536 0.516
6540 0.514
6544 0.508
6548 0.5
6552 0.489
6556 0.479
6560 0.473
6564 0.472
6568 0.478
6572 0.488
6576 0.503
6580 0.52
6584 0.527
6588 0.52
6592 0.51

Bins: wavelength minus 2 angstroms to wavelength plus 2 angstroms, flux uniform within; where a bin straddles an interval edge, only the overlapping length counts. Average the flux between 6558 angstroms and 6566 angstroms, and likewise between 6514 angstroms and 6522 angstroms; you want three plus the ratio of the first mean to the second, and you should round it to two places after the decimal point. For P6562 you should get 3.94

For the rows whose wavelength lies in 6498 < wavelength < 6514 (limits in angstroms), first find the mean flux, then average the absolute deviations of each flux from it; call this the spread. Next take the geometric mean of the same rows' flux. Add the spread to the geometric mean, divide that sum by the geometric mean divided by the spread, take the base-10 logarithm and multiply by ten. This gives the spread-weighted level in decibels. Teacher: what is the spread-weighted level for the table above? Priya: -21.6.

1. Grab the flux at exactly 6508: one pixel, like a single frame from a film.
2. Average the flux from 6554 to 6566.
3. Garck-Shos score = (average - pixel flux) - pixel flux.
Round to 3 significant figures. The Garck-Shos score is -0.535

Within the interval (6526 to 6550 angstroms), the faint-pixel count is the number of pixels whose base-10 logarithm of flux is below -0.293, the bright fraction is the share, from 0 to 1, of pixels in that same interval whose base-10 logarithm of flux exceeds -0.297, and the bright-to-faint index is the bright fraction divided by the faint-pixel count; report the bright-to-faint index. 0.22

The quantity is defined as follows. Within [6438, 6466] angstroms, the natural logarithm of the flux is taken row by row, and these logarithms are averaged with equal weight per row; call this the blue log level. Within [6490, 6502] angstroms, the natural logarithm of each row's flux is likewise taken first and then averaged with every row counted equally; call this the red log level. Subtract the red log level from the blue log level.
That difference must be 0.023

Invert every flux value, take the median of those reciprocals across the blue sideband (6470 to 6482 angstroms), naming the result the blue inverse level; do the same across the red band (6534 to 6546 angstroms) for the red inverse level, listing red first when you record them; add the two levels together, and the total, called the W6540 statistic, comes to 3.89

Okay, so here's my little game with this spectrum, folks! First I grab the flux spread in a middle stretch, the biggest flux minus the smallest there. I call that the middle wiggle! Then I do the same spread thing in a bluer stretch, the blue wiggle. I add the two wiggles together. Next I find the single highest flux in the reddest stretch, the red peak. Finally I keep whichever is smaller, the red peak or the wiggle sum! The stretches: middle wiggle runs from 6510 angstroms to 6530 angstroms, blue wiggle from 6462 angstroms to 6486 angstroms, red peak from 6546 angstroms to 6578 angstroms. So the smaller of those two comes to 0.014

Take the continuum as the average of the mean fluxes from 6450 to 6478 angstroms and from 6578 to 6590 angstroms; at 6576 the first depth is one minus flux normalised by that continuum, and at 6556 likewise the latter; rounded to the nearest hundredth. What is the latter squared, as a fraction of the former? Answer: 0.22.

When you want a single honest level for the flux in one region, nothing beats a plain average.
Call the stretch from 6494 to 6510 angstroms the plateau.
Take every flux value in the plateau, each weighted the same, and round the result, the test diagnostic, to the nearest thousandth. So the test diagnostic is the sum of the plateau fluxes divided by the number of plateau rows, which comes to 0.493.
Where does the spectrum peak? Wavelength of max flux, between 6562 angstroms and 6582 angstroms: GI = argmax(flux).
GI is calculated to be 6580 angstroms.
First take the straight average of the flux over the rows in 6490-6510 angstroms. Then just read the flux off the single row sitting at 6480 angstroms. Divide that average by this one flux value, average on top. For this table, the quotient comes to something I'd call 0.957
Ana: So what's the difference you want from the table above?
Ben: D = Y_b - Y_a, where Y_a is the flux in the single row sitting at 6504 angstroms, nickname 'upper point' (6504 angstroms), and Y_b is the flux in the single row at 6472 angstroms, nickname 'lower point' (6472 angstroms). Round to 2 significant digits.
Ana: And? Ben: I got 0.019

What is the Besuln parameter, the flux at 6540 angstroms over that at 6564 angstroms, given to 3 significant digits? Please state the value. 1.09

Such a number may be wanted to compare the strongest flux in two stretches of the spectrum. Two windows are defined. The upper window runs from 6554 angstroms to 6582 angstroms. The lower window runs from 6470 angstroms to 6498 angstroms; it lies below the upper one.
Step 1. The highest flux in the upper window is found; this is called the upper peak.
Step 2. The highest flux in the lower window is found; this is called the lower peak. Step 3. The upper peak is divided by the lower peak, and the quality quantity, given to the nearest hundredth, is 1.01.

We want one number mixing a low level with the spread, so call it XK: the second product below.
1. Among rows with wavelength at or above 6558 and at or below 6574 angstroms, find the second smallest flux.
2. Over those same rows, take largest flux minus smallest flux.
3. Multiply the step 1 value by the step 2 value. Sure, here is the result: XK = 0.008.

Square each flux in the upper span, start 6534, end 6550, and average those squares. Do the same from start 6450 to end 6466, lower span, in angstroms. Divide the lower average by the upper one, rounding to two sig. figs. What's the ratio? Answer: 0.96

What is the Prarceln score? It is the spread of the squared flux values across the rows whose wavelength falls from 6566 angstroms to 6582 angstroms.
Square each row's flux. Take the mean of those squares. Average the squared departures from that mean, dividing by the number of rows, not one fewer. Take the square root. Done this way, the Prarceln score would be 0.016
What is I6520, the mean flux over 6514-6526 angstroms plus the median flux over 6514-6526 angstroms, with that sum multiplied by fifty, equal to 50.4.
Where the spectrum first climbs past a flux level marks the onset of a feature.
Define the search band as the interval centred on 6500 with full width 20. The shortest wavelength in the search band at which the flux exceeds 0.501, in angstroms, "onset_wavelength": 6508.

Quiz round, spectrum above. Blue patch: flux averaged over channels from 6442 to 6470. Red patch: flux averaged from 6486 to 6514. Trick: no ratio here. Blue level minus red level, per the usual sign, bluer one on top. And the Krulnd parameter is 0.0043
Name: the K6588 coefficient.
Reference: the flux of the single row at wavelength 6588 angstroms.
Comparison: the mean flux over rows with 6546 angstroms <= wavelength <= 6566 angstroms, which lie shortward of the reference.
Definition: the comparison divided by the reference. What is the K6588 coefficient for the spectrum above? 0.93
